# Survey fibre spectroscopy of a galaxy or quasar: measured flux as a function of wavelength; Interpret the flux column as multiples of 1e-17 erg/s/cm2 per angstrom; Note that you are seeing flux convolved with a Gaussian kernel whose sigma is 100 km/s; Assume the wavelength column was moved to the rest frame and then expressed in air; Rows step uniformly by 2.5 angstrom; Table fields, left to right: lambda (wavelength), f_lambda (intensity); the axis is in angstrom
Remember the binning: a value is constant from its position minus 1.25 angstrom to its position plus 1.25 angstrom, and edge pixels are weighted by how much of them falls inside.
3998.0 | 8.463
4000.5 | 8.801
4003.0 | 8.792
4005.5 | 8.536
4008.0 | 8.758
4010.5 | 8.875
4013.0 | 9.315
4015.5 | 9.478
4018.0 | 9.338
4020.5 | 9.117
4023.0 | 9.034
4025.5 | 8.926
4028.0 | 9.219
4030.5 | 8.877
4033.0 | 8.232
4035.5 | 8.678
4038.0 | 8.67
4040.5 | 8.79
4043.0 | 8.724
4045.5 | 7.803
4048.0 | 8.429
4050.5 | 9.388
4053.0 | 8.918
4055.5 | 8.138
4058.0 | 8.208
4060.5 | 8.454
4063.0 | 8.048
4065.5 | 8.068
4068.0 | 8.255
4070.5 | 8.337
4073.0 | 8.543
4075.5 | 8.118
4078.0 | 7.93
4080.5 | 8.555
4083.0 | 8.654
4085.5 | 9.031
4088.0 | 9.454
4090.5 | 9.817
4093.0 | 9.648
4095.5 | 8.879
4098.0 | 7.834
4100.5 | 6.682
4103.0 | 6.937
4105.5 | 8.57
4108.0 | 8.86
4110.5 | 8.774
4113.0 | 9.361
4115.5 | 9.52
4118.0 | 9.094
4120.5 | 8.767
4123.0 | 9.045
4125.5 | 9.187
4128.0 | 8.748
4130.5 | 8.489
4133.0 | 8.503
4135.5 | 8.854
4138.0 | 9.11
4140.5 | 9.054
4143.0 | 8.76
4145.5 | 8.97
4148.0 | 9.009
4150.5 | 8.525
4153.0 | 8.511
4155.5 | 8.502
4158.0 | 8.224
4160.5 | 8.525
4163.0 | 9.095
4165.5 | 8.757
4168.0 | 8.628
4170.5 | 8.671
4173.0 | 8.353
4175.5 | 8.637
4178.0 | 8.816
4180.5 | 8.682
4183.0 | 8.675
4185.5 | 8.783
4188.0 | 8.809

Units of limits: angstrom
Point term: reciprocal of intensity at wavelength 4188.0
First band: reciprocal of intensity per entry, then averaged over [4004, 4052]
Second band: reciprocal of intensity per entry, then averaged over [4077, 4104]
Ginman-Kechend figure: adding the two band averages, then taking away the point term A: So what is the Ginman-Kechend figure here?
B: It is 0.119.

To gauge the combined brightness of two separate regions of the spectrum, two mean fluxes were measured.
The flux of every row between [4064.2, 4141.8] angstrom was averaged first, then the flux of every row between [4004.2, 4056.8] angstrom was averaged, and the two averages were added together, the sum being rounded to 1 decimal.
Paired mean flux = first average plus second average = 17.5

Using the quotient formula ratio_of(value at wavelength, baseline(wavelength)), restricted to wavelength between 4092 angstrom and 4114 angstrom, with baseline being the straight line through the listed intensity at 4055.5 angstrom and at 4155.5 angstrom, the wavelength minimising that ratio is 4100.5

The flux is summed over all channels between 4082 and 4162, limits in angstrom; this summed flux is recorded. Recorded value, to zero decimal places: 280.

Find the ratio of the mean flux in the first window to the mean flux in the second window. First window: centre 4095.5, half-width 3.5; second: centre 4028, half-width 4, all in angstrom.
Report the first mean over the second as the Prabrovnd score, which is 0.98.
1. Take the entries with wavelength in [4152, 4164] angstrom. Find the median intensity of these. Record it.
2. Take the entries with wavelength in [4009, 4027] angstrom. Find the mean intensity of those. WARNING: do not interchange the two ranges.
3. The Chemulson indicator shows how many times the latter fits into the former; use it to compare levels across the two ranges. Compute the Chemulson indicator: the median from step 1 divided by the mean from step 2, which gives 0.93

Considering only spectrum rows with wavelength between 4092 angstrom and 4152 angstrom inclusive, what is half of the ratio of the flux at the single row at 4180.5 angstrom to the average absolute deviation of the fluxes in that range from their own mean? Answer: 9.5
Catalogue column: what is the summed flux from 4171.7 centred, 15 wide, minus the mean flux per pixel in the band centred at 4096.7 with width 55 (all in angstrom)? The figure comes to 43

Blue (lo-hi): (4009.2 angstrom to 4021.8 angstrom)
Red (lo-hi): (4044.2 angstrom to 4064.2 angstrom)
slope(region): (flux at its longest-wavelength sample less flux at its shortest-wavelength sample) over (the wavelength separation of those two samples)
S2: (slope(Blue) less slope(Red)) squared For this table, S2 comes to 0.0001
